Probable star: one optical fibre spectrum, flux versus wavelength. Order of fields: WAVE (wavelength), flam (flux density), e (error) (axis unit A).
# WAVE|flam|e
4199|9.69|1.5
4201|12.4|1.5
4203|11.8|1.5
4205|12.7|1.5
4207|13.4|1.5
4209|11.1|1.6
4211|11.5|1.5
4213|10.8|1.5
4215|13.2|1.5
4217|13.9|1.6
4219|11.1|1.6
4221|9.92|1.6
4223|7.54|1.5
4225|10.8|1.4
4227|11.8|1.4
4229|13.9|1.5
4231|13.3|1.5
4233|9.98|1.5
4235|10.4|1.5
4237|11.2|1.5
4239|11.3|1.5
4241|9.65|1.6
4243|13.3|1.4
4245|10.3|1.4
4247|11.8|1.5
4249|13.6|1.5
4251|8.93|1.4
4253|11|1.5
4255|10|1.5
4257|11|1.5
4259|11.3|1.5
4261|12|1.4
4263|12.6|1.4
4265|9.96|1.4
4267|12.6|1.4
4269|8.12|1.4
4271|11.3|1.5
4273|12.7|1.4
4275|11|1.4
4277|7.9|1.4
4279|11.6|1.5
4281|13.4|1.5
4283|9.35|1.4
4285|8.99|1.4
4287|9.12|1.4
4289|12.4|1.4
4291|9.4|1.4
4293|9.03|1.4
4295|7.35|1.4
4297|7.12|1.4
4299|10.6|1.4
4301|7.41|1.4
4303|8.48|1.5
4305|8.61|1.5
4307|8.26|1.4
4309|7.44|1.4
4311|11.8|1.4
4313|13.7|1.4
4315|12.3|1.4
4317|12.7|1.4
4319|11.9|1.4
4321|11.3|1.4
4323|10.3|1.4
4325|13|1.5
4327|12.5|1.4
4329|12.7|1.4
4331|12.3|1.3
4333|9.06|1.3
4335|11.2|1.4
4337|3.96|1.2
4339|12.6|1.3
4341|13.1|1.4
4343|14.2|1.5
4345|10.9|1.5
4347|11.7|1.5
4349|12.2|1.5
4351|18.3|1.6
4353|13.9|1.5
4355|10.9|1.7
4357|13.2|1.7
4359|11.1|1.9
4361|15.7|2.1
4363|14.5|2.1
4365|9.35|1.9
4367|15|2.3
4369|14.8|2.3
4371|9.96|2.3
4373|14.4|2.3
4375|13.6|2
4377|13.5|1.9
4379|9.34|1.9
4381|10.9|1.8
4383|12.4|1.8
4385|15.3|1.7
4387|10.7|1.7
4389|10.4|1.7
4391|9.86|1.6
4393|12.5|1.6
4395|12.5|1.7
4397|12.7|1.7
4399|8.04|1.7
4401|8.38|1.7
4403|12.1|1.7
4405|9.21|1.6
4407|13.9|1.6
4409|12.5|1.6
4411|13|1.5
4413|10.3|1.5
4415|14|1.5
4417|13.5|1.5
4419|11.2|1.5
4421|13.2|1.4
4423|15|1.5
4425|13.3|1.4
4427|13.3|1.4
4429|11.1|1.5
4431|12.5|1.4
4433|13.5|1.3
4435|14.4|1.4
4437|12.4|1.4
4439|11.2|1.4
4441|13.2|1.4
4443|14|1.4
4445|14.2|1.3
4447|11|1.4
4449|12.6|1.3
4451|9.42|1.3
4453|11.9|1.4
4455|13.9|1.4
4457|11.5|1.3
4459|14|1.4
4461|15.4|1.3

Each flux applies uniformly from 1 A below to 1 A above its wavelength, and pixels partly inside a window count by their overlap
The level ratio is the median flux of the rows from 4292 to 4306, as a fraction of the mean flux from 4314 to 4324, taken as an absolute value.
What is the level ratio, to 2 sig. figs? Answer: 0.72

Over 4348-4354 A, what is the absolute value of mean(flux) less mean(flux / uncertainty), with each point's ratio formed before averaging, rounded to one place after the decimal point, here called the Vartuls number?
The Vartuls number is 5.2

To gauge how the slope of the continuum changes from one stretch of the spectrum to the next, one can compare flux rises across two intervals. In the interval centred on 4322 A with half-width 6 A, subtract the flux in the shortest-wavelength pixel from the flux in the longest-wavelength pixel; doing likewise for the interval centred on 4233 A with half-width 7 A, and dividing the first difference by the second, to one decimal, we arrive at 0.4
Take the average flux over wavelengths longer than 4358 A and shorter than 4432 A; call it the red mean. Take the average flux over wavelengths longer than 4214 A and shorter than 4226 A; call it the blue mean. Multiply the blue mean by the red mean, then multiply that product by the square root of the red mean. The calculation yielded 475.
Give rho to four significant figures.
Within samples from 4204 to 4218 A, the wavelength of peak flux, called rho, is 4217 A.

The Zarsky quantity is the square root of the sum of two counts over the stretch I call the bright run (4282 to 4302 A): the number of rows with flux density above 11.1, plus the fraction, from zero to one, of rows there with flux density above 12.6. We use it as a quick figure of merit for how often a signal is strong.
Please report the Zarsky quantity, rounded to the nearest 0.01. 1.00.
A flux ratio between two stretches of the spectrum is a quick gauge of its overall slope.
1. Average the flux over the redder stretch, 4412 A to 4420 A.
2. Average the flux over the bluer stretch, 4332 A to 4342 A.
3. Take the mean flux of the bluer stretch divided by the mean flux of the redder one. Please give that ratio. 0.82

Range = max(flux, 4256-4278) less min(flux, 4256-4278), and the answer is 5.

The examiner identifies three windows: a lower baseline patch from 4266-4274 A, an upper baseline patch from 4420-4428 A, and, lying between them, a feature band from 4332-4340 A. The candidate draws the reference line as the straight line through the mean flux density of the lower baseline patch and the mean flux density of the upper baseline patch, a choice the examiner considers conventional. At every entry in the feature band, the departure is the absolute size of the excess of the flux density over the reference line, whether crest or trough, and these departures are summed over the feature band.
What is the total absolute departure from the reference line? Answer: 13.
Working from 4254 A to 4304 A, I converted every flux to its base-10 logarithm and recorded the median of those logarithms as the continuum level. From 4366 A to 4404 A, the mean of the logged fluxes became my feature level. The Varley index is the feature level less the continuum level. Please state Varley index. 0.07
